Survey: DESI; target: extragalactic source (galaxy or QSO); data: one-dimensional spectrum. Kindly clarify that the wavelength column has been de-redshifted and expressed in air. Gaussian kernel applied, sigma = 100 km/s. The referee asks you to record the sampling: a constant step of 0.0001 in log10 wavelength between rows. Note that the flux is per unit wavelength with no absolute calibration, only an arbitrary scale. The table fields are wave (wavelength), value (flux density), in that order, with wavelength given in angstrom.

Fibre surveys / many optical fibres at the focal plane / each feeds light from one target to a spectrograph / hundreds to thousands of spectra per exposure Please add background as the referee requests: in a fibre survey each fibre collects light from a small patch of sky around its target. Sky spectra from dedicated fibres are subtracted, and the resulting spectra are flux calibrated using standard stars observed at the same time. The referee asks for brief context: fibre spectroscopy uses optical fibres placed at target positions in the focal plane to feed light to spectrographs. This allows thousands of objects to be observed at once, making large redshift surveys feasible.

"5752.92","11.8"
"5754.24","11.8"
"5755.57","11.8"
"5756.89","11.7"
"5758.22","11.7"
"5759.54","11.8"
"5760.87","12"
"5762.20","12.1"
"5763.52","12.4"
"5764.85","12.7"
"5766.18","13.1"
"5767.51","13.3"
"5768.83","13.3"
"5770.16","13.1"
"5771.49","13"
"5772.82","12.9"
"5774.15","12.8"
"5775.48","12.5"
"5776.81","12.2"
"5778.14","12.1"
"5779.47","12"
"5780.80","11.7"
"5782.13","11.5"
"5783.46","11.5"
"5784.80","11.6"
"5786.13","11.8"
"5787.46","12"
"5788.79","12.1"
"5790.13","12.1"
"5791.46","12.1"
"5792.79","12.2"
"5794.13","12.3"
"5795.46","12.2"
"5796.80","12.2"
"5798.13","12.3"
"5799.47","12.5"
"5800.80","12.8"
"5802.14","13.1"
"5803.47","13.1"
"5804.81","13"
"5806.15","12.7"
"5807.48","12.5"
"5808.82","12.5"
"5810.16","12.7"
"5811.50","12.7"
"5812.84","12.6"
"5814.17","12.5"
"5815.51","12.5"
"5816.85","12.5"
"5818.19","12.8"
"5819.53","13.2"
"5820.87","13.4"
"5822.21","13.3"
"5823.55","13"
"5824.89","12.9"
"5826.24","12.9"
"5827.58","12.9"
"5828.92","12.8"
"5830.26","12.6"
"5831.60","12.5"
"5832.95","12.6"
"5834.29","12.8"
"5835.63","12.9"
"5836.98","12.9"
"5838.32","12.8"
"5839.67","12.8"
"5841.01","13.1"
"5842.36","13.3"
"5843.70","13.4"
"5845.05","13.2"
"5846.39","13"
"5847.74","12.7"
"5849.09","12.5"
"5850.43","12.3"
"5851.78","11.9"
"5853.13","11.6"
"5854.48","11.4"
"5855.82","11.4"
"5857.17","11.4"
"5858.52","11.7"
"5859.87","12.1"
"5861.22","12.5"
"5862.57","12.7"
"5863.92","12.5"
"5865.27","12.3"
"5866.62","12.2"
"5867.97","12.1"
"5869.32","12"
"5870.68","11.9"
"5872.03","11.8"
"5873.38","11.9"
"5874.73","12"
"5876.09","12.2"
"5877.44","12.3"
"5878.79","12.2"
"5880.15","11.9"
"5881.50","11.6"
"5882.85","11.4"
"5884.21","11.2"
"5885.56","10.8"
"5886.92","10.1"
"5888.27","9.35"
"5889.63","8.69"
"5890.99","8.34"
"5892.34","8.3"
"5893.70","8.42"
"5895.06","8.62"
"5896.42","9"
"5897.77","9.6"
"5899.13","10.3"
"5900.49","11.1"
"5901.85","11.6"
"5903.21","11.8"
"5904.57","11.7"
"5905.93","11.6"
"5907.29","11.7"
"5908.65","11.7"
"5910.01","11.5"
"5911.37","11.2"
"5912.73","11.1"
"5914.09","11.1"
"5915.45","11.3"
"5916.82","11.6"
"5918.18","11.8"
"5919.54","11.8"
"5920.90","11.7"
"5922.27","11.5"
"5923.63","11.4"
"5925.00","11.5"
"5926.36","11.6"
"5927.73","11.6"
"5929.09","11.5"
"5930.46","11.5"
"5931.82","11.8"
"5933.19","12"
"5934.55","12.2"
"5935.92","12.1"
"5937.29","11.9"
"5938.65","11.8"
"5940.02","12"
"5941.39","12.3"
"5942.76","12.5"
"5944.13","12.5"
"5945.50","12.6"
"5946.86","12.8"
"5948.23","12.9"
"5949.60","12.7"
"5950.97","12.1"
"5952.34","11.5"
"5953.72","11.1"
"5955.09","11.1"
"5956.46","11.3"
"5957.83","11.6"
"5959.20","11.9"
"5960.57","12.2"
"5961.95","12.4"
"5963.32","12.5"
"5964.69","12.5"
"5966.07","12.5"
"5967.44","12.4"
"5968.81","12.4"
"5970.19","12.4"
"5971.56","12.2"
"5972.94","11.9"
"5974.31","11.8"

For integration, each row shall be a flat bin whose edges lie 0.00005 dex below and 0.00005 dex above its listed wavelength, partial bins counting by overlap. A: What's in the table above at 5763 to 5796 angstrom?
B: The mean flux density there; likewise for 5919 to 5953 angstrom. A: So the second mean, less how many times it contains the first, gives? 11.0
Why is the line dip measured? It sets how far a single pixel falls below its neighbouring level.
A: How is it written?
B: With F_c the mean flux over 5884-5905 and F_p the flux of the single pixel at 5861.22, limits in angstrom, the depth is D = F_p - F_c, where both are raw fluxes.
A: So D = 3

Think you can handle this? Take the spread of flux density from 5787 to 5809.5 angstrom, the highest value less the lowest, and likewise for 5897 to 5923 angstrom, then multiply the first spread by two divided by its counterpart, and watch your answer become 1.0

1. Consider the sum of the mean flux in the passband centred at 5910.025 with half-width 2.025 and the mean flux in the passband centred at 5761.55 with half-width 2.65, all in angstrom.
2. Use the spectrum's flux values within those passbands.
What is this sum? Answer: 23.5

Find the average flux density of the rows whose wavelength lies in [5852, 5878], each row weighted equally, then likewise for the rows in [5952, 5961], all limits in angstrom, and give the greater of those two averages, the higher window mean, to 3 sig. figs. 12.0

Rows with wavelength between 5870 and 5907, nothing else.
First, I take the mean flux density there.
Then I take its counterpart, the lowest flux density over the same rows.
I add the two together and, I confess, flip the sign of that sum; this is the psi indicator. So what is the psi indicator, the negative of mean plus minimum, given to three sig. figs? -19.0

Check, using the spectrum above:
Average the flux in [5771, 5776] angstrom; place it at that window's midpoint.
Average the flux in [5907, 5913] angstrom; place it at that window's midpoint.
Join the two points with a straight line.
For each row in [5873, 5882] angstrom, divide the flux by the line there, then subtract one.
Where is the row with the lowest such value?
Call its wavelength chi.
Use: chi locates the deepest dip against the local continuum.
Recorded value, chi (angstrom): 5881.50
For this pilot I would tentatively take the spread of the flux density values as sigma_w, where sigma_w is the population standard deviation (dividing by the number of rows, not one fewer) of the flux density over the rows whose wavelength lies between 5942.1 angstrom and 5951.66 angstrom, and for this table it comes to 0.24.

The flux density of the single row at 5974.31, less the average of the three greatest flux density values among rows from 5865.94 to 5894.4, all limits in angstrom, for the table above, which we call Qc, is -0.4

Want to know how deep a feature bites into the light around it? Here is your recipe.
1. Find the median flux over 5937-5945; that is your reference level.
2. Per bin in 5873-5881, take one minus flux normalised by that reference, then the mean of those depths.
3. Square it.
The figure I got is 0.000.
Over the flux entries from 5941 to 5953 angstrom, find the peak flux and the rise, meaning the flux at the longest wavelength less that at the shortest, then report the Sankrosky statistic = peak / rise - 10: -26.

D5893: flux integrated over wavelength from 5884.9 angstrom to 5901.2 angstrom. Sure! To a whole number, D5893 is 153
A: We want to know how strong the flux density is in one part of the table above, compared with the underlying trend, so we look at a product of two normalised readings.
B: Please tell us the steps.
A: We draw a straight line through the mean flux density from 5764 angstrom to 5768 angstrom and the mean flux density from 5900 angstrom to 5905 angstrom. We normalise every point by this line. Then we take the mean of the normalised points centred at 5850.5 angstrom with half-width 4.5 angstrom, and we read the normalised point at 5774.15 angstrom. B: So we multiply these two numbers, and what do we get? 1.00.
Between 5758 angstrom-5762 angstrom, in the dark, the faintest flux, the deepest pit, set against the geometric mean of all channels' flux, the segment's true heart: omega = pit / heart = 0.989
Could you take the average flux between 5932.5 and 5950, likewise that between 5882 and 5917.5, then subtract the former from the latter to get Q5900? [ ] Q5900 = -1.8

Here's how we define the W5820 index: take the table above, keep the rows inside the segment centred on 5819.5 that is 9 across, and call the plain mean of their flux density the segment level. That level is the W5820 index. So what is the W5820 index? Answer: 13.0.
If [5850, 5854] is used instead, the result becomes 11.9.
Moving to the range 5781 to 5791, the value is 11.8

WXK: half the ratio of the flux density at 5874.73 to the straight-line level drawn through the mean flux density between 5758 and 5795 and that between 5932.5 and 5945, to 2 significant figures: 0.49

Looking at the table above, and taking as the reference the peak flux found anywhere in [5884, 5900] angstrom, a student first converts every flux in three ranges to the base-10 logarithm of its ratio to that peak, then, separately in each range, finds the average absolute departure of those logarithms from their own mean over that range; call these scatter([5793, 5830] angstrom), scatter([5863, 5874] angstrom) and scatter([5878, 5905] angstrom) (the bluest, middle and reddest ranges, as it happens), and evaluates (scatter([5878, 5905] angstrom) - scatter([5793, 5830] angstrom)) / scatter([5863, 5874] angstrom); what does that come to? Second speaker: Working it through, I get 6.51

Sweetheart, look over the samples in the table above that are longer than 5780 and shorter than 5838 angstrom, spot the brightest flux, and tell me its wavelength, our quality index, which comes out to 5820.87 angstrom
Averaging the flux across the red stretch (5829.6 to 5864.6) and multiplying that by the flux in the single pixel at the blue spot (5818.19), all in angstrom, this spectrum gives 160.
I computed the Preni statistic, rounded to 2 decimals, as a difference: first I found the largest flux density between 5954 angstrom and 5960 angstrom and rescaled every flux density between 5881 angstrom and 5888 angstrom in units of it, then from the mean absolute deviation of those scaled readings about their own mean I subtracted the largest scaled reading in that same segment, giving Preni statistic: -0.94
